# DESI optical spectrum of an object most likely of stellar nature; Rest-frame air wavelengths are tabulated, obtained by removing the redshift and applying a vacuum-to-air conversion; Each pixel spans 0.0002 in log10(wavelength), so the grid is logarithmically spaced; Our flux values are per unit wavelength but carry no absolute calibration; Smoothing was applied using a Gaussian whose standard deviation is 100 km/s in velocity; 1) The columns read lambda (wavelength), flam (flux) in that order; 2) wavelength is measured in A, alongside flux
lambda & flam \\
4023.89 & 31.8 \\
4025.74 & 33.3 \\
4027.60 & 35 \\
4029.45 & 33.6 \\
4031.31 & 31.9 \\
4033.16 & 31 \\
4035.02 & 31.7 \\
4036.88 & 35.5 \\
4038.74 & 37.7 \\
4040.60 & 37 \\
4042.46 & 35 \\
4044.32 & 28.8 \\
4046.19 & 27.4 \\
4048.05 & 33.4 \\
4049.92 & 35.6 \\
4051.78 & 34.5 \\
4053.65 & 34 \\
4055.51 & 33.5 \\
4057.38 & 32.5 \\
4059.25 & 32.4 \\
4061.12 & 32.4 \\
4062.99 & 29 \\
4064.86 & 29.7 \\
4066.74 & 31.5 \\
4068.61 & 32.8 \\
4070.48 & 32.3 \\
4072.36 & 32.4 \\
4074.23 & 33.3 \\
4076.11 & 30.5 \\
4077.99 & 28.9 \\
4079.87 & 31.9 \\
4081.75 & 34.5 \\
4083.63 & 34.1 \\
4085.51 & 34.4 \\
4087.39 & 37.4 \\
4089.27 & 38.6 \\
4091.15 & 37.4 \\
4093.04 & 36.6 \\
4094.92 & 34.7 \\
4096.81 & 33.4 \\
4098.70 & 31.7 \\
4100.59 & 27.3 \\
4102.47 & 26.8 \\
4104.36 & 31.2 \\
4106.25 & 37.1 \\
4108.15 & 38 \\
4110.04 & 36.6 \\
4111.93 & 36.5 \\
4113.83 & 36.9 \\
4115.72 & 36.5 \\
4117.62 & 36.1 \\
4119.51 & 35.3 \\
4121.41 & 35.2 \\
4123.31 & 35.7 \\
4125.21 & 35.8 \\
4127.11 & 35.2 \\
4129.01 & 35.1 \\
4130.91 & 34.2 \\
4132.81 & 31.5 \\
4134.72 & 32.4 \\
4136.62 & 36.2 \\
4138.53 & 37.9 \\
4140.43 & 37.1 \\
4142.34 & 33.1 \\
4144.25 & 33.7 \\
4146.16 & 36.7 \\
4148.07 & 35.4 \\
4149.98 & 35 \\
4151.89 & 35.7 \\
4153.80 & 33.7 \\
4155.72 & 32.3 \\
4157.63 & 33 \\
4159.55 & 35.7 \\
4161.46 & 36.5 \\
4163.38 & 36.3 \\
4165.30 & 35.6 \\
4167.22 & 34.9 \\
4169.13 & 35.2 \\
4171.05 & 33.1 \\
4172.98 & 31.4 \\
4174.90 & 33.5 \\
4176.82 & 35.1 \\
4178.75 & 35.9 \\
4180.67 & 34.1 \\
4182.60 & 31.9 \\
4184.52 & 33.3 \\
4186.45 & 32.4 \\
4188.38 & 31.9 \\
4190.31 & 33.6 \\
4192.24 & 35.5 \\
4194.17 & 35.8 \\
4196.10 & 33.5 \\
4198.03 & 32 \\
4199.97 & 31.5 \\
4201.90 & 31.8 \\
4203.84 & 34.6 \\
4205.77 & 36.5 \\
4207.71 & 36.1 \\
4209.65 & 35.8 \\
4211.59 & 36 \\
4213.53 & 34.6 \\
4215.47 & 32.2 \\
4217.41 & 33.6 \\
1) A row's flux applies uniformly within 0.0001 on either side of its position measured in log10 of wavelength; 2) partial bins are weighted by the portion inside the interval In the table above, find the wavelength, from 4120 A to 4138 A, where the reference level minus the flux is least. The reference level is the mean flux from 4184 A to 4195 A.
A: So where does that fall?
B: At 4136.62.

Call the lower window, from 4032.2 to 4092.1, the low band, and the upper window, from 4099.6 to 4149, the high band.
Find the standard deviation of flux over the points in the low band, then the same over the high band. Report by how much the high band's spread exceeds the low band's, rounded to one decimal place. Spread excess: 0.1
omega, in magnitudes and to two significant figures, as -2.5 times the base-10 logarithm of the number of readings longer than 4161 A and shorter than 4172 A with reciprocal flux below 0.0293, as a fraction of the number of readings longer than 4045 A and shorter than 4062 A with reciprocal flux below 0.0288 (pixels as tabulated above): -1.7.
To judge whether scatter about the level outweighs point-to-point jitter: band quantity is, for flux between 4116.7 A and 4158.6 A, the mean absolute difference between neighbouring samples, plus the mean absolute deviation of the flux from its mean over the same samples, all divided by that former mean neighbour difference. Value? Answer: 2.0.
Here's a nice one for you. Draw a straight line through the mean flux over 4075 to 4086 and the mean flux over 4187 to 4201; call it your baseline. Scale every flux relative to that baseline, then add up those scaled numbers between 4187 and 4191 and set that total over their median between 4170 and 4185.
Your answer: 2.0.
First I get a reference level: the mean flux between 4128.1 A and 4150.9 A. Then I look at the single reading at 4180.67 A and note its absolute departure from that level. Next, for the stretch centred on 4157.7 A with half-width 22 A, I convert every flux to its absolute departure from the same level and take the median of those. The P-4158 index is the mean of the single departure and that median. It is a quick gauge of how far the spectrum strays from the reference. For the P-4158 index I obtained 1.05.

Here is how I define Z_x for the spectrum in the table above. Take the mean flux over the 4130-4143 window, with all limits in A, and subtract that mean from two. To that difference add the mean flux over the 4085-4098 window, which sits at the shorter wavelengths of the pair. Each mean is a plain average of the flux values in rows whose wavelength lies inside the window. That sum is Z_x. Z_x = 3.4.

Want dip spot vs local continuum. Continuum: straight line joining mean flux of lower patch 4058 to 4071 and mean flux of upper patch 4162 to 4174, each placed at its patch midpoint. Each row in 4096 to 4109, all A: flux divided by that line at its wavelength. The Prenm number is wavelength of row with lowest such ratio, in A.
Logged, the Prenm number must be 4102.47 A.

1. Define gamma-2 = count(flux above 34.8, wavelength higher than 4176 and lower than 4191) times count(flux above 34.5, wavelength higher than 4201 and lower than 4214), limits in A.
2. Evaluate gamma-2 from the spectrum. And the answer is 12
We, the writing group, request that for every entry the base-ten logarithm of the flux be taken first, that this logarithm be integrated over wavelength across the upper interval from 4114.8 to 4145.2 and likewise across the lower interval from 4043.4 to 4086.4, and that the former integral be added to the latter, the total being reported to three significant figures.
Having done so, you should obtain 112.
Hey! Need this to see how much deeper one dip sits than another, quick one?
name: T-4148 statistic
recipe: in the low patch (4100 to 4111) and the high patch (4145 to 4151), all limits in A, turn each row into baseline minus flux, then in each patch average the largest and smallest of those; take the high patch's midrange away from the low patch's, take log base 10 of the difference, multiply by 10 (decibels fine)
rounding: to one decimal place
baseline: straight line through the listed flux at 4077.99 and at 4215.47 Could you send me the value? 3.8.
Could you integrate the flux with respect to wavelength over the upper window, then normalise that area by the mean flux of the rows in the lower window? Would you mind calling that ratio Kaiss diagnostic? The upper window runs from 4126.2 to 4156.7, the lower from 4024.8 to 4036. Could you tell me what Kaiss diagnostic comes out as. 32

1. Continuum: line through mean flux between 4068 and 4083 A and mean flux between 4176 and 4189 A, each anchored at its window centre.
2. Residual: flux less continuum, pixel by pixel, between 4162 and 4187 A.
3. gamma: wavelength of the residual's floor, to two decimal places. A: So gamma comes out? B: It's 4172.98 A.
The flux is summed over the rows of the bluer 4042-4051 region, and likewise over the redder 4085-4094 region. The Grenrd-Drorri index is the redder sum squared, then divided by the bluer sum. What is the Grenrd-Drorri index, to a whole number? 212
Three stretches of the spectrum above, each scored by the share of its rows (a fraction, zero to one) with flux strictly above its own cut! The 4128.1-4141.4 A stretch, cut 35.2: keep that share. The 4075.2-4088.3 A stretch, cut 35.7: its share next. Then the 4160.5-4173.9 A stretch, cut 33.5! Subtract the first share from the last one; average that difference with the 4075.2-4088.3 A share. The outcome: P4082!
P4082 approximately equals 0.21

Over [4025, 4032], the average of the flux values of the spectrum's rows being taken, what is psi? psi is 33.5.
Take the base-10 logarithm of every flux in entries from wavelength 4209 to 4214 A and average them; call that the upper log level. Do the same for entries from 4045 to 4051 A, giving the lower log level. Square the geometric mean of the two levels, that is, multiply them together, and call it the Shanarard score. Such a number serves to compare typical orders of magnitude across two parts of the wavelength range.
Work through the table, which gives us 2.33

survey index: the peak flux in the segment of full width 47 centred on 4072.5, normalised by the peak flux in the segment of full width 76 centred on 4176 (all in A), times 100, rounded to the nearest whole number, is 102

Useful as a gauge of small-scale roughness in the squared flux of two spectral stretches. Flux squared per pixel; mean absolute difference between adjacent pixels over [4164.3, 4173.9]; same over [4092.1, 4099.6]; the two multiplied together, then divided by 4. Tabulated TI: 2255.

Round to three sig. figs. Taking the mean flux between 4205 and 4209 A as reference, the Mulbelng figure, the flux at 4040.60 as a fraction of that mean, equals 1.02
